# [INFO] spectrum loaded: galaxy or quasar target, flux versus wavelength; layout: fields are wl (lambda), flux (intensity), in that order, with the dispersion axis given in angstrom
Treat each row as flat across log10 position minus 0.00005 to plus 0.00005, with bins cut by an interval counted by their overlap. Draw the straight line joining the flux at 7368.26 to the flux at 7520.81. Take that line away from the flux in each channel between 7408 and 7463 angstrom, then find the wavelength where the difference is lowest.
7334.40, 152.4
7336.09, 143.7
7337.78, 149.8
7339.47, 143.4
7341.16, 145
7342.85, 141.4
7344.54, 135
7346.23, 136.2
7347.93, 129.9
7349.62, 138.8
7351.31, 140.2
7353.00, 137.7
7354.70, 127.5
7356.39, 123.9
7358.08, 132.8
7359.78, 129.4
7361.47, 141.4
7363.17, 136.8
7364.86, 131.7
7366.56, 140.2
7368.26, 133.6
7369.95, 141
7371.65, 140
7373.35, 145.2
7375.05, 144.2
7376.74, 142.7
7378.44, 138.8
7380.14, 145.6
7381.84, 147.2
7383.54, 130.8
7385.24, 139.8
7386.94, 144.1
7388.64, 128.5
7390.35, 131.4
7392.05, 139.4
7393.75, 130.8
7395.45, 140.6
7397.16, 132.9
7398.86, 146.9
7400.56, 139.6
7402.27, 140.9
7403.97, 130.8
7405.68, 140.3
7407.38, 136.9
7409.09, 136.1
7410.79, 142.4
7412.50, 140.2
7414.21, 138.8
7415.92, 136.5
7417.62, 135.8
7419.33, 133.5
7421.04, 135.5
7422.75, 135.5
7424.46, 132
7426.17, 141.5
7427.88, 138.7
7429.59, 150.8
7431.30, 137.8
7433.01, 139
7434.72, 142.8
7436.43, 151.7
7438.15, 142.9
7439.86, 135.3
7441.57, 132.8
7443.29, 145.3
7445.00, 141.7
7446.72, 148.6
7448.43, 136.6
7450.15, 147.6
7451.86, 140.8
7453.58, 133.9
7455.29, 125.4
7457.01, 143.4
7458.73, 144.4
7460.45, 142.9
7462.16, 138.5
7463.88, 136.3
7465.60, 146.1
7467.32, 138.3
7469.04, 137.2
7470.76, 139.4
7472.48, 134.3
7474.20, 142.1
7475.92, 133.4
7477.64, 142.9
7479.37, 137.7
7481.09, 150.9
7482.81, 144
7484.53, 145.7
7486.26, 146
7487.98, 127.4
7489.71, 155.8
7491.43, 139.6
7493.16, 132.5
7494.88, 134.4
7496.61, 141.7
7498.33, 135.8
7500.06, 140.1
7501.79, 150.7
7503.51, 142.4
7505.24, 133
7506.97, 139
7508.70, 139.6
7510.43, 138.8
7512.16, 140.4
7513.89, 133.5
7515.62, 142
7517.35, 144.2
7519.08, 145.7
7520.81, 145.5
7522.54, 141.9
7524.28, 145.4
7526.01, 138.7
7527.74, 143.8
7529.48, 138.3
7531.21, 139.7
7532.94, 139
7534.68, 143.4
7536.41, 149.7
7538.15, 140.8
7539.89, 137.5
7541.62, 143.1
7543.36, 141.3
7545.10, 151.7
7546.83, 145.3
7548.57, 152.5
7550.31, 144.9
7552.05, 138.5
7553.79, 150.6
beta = 7455.29 angstrom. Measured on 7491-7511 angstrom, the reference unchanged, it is 7505.24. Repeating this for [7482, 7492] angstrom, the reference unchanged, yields 7487.98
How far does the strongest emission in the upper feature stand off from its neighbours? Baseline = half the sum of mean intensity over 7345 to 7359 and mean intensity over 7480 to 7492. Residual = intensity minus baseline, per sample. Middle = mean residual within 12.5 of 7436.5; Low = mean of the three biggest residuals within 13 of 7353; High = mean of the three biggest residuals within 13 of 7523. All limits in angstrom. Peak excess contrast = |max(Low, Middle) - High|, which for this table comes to 3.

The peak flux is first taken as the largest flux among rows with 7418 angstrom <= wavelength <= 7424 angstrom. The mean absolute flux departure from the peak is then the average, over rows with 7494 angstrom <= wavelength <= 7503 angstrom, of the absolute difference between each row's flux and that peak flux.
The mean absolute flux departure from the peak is 5.5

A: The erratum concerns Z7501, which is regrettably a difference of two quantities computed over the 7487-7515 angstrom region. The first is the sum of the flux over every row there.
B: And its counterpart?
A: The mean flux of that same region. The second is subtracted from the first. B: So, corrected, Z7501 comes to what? 2086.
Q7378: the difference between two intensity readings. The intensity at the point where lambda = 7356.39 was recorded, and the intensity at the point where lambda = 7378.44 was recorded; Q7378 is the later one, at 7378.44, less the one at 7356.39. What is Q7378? 15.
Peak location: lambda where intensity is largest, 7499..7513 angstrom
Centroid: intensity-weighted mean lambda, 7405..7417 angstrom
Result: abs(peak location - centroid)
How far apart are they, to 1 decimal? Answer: 91.0 angstrom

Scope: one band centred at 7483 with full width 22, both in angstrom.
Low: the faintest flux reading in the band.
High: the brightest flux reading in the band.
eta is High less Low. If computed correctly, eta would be 28.4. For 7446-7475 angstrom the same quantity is 23.2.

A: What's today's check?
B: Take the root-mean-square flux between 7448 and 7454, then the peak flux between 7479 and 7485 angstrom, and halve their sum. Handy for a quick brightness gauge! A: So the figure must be 145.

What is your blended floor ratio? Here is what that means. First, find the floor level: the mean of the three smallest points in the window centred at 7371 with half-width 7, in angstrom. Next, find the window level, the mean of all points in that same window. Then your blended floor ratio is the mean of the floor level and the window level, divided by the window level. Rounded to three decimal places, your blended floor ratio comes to 0.983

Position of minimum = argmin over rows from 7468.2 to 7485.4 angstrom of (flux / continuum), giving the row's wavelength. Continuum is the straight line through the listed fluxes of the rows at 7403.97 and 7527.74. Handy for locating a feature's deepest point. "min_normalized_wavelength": 7475.92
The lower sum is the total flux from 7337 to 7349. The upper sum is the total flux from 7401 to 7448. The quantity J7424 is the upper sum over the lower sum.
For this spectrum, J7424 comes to 3.8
